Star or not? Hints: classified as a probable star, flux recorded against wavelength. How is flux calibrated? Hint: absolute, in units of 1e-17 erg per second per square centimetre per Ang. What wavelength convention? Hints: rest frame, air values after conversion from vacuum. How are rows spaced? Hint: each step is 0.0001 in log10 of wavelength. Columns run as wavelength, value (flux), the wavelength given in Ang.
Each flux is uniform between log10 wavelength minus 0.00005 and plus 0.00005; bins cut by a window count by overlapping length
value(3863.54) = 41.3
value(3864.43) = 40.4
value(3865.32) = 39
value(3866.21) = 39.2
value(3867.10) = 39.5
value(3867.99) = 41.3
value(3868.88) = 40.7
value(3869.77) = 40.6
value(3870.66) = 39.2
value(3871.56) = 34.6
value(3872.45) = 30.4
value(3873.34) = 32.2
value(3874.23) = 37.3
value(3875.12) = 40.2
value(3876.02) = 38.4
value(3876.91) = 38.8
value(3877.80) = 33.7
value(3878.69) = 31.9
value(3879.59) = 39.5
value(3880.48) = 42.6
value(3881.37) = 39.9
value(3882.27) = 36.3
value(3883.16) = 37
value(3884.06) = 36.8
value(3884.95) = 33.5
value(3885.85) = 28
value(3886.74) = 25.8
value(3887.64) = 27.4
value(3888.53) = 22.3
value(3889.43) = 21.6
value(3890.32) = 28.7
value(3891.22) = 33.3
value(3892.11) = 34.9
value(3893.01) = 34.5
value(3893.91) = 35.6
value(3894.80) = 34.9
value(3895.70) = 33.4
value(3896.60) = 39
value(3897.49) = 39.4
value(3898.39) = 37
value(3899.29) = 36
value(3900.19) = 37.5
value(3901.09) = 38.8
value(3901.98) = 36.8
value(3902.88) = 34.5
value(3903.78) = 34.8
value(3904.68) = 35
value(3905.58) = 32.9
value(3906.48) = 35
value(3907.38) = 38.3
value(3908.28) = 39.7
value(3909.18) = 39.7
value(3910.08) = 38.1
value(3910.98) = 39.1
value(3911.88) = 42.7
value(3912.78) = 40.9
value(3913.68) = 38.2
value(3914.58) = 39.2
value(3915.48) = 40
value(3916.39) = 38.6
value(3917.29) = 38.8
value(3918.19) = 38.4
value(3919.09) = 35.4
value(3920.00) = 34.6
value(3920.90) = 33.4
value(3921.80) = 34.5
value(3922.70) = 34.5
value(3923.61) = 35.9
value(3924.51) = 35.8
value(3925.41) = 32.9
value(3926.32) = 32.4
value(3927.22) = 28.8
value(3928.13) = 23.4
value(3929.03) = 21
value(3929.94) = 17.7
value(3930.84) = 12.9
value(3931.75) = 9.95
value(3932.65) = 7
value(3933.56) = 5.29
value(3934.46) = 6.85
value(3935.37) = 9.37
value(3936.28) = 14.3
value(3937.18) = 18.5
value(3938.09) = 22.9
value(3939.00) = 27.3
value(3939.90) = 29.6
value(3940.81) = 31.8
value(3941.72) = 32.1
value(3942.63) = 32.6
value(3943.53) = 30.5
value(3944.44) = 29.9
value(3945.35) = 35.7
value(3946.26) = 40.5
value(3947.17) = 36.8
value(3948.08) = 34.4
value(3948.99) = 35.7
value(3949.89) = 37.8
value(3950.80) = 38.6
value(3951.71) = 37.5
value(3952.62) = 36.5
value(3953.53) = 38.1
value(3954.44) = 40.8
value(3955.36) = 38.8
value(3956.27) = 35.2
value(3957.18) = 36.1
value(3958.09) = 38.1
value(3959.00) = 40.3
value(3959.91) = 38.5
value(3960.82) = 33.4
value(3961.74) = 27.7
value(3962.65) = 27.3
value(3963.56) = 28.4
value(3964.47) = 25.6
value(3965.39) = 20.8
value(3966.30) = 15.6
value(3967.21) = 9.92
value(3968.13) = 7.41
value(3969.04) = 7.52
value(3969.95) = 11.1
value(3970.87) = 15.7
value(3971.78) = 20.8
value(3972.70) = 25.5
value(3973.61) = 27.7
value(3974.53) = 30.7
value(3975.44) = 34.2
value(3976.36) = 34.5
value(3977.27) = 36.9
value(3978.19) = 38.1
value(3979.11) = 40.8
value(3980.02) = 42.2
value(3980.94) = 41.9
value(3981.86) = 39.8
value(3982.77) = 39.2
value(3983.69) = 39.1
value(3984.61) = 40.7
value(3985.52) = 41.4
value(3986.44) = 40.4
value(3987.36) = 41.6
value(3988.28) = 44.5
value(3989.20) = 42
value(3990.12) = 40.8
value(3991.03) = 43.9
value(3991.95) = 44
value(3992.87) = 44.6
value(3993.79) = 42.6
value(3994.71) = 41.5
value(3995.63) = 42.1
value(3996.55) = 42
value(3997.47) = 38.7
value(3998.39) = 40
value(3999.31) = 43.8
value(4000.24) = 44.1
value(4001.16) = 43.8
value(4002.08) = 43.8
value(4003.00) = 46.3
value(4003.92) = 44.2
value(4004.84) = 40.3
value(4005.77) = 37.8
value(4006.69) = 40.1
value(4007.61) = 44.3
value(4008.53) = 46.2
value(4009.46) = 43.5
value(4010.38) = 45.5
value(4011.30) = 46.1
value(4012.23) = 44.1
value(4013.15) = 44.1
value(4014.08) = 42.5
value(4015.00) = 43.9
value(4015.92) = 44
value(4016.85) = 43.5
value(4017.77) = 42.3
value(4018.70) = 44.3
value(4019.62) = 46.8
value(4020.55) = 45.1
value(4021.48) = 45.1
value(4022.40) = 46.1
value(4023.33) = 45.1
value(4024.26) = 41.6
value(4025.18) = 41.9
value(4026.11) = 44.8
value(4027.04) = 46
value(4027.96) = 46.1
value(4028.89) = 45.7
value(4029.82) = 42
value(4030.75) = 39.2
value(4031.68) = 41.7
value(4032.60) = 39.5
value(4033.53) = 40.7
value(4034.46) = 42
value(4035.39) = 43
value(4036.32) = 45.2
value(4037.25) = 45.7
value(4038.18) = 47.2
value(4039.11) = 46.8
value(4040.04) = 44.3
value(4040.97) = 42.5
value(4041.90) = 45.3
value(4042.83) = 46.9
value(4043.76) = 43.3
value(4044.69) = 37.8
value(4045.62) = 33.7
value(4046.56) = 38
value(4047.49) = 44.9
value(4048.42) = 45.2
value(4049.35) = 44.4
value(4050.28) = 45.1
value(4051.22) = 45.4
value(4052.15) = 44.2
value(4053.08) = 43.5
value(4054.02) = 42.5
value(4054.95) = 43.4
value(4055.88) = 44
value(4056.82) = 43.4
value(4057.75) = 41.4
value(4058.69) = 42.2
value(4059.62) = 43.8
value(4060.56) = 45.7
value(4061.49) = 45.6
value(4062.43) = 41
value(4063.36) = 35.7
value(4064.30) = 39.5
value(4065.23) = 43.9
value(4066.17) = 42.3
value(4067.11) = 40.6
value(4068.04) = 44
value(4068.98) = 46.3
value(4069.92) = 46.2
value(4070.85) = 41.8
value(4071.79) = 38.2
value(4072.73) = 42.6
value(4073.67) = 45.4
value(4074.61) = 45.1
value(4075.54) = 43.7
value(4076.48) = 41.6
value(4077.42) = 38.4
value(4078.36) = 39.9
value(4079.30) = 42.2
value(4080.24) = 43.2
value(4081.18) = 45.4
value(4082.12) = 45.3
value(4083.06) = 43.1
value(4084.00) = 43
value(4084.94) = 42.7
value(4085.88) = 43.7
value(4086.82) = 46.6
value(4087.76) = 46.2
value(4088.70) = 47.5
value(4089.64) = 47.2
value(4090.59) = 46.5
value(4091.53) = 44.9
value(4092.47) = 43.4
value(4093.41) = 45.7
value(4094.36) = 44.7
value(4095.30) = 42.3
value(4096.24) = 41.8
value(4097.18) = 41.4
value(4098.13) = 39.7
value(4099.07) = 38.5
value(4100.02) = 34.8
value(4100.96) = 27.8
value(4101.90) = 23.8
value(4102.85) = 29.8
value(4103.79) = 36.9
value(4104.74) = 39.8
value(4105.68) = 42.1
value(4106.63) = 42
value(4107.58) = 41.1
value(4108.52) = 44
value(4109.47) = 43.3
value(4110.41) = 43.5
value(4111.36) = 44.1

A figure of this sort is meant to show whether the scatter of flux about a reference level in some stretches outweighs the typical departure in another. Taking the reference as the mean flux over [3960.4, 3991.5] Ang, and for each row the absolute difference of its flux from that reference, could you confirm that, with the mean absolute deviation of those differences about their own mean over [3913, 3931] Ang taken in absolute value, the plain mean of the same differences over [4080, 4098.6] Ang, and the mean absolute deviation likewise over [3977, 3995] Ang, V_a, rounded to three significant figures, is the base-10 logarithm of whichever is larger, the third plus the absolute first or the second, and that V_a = 1.12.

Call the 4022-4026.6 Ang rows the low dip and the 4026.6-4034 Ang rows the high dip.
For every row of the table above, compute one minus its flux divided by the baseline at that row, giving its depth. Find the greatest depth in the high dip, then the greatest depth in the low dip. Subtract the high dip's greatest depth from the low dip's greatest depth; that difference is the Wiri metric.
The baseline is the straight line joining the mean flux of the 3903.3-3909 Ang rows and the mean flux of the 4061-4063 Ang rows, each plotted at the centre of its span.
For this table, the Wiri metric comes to -0.06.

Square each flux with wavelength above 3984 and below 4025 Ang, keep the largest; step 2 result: 2190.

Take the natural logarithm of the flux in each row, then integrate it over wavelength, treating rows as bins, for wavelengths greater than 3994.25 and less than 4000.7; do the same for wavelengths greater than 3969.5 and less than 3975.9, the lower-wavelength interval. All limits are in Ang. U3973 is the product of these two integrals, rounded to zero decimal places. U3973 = 477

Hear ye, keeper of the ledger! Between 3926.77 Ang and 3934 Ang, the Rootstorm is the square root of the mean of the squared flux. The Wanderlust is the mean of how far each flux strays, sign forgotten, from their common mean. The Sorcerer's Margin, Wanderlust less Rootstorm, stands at -10.6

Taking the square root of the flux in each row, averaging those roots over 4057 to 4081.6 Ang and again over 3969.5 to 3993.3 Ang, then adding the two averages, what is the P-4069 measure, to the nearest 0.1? 12.5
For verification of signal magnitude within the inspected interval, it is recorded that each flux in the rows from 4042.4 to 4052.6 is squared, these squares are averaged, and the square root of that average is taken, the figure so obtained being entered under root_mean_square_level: 43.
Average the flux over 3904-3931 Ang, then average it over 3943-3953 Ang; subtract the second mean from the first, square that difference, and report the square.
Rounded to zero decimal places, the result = 2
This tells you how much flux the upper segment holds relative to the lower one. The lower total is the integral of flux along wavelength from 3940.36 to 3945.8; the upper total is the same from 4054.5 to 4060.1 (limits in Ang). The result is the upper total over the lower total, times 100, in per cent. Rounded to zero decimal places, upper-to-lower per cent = 138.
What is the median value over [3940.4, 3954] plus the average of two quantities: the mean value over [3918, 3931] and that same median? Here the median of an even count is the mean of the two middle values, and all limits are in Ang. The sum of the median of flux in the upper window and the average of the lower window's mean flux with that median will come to 69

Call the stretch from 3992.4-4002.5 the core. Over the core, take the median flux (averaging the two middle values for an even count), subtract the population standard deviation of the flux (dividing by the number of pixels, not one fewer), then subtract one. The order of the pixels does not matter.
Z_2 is 40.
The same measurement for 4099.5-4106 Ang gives 28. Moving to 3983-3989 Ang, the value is 38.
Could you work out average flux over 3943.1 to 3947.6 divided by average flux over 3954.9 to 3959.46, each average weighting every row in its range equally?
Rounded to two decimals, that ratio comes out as 0.92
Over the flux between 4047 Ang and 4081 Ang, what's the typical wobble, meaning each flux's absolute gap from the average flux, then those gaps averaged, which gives 1.9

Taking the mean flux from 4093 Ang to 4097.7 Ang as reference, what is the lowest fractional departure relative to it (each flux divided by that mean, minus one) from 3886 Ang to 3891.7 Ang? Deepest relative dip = -0.50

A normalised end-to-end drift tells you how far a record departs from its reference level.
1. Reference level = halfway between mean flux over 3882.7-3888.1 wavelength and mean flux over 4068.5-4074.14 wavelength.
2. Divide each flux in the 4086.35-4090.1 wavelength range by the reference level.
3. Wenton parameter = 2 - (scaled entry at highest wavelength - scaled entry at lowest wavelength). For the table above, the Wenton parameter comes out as 1.98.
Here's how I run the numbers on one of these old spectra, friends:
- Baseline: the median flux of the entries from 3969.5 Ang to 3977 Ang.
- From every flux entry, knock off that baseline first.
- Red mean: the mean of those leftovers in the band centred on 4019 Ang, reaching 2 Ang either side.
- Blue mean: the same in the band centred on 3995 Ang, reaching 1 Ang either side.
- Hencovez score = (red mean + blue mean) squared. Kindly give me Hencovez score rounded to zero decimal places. 1104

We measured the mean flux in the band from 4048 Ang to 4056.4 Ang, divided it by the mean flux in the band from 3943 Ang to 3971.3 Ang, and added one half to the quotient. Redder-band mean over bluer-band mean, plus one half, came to 1.97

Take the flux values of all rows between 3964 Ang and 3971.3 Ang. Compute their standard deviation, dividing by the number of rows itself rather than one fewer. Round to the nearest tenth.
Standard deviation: 6.1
